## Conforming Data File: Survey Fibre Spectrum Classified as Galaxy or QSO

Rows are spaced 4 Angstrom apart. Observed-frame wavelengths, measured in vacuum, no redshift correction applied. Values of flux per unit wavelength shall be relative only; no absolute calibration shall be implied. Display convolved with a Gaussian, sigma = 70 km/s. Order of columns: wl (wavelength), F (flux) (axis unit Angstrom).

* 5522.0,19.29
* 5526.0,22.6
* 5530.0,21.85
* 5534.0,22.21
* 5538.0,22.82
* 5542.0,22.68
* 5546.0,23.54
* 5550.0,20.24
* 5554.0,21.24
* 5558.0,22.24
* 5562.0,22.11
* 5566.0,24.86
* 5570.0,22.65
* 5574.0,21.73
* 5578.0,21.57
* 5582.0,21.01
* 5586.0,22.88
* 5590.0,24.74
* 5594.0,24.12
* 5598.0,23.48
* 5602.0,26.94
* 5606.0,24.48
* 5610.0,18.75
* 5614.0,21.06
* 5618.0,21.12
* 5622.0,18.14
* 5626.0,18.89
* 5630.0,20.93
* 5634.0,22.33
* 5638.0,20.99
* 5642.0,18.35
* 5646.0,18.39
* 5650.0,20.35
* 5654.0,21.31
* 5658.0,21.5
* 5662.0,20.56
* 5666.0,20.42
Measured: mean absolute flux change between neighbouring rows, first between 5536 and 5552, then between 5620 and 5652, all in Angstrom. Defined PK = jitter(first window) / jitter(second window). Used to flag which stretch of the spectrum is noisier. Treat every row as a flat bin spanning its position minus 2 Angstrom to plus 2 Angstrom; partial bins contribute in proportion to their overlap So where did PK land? 1.0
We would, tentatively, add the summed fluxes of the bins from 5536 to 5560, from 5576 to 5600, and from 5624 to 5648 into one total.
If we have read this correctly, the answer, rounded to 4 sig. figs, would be 390.4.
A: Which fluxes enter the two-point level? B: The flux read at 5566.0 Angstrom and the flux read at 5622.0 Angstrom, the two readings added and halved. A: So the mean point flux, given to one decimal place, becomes 21.5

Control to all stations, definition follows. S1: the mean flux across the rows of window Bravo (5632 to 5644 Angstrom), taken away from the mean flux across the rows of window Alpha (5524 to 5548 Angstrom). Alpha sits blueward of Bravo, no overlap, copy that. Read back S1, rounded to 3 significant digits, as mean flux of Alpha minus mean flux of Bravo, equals 2.06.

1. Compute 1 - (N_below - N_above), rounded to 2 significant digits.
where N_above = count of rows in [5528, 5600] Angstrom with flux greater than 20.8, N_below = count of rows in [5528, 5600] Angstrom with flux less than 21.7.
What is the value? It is 14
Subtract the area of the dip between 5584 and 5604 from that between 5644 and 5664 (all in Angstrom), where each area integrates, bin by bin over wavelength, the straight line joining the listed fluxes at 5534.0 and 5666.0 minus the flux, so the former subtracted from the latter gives 64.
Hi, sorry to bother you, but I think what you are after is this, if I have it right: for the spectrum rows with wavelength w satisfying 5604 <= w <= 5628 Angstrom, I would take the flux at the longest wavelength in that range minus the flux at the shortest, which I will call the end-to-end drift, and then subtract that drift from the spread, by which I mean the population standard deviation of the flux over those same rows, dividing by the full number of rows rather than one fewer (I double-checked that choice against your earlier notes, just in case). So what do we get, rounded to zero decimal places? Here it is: 8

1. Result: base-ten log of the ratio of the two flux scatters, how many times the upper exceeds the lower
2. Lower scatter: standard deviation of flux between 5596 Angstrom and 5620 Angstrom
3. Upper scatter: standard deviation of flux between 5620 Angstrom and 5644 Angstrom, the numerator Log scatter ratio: -0.23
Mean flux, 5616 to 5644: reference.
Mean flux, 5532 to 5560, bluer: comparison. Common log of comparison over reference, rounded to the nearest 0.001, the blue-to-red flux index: 0.042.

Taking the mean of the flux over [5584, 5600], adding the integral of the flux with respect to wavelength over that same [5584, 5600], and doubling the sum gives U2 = 809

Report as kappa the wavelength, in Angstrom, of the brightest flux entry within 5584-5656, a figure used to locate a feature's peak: 5602.0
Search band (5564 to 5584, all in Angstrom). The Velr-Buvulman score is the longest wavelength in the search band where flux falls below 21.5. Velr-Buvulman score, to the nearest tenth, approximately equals 5582.0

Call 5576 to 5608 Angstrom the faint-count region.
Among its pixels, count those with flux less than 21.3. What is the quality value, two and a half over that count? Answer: 2.5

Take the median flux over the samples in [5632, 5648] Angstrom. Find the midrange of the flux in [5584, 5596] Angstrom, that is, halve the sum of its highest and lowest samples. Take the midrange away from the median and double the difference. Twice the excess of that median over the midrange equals -8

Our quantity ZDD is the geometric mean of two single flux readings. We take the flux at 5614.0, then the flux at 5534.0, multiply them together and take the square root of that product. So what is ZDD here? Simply 21.6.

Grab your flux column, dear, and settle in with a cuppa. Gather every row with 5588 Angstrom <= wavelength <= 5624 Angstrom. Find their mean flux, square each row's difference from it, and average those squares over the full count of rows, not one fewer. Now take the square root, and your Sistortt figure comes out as 2.8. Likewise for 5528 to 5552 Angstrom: 1.0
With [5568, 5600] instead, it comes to 1.2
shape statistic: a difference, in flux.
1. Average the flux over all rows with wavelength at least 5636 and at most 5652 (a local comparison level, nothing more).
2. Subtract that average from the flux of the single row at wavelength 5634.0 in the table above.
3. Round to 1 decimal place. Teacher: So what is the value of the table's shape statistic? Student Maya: 2.8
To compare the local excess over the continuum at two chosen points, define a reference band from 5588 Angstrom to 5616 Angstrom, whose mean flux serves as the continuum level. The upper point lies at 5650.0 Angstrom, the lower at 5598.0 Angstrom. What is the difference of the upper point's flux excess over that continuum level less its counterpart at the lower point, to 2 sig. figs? -3.1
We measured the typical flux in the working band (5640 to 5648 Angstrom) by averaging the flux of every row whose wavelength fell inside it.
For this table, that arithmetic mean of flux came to 18.4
